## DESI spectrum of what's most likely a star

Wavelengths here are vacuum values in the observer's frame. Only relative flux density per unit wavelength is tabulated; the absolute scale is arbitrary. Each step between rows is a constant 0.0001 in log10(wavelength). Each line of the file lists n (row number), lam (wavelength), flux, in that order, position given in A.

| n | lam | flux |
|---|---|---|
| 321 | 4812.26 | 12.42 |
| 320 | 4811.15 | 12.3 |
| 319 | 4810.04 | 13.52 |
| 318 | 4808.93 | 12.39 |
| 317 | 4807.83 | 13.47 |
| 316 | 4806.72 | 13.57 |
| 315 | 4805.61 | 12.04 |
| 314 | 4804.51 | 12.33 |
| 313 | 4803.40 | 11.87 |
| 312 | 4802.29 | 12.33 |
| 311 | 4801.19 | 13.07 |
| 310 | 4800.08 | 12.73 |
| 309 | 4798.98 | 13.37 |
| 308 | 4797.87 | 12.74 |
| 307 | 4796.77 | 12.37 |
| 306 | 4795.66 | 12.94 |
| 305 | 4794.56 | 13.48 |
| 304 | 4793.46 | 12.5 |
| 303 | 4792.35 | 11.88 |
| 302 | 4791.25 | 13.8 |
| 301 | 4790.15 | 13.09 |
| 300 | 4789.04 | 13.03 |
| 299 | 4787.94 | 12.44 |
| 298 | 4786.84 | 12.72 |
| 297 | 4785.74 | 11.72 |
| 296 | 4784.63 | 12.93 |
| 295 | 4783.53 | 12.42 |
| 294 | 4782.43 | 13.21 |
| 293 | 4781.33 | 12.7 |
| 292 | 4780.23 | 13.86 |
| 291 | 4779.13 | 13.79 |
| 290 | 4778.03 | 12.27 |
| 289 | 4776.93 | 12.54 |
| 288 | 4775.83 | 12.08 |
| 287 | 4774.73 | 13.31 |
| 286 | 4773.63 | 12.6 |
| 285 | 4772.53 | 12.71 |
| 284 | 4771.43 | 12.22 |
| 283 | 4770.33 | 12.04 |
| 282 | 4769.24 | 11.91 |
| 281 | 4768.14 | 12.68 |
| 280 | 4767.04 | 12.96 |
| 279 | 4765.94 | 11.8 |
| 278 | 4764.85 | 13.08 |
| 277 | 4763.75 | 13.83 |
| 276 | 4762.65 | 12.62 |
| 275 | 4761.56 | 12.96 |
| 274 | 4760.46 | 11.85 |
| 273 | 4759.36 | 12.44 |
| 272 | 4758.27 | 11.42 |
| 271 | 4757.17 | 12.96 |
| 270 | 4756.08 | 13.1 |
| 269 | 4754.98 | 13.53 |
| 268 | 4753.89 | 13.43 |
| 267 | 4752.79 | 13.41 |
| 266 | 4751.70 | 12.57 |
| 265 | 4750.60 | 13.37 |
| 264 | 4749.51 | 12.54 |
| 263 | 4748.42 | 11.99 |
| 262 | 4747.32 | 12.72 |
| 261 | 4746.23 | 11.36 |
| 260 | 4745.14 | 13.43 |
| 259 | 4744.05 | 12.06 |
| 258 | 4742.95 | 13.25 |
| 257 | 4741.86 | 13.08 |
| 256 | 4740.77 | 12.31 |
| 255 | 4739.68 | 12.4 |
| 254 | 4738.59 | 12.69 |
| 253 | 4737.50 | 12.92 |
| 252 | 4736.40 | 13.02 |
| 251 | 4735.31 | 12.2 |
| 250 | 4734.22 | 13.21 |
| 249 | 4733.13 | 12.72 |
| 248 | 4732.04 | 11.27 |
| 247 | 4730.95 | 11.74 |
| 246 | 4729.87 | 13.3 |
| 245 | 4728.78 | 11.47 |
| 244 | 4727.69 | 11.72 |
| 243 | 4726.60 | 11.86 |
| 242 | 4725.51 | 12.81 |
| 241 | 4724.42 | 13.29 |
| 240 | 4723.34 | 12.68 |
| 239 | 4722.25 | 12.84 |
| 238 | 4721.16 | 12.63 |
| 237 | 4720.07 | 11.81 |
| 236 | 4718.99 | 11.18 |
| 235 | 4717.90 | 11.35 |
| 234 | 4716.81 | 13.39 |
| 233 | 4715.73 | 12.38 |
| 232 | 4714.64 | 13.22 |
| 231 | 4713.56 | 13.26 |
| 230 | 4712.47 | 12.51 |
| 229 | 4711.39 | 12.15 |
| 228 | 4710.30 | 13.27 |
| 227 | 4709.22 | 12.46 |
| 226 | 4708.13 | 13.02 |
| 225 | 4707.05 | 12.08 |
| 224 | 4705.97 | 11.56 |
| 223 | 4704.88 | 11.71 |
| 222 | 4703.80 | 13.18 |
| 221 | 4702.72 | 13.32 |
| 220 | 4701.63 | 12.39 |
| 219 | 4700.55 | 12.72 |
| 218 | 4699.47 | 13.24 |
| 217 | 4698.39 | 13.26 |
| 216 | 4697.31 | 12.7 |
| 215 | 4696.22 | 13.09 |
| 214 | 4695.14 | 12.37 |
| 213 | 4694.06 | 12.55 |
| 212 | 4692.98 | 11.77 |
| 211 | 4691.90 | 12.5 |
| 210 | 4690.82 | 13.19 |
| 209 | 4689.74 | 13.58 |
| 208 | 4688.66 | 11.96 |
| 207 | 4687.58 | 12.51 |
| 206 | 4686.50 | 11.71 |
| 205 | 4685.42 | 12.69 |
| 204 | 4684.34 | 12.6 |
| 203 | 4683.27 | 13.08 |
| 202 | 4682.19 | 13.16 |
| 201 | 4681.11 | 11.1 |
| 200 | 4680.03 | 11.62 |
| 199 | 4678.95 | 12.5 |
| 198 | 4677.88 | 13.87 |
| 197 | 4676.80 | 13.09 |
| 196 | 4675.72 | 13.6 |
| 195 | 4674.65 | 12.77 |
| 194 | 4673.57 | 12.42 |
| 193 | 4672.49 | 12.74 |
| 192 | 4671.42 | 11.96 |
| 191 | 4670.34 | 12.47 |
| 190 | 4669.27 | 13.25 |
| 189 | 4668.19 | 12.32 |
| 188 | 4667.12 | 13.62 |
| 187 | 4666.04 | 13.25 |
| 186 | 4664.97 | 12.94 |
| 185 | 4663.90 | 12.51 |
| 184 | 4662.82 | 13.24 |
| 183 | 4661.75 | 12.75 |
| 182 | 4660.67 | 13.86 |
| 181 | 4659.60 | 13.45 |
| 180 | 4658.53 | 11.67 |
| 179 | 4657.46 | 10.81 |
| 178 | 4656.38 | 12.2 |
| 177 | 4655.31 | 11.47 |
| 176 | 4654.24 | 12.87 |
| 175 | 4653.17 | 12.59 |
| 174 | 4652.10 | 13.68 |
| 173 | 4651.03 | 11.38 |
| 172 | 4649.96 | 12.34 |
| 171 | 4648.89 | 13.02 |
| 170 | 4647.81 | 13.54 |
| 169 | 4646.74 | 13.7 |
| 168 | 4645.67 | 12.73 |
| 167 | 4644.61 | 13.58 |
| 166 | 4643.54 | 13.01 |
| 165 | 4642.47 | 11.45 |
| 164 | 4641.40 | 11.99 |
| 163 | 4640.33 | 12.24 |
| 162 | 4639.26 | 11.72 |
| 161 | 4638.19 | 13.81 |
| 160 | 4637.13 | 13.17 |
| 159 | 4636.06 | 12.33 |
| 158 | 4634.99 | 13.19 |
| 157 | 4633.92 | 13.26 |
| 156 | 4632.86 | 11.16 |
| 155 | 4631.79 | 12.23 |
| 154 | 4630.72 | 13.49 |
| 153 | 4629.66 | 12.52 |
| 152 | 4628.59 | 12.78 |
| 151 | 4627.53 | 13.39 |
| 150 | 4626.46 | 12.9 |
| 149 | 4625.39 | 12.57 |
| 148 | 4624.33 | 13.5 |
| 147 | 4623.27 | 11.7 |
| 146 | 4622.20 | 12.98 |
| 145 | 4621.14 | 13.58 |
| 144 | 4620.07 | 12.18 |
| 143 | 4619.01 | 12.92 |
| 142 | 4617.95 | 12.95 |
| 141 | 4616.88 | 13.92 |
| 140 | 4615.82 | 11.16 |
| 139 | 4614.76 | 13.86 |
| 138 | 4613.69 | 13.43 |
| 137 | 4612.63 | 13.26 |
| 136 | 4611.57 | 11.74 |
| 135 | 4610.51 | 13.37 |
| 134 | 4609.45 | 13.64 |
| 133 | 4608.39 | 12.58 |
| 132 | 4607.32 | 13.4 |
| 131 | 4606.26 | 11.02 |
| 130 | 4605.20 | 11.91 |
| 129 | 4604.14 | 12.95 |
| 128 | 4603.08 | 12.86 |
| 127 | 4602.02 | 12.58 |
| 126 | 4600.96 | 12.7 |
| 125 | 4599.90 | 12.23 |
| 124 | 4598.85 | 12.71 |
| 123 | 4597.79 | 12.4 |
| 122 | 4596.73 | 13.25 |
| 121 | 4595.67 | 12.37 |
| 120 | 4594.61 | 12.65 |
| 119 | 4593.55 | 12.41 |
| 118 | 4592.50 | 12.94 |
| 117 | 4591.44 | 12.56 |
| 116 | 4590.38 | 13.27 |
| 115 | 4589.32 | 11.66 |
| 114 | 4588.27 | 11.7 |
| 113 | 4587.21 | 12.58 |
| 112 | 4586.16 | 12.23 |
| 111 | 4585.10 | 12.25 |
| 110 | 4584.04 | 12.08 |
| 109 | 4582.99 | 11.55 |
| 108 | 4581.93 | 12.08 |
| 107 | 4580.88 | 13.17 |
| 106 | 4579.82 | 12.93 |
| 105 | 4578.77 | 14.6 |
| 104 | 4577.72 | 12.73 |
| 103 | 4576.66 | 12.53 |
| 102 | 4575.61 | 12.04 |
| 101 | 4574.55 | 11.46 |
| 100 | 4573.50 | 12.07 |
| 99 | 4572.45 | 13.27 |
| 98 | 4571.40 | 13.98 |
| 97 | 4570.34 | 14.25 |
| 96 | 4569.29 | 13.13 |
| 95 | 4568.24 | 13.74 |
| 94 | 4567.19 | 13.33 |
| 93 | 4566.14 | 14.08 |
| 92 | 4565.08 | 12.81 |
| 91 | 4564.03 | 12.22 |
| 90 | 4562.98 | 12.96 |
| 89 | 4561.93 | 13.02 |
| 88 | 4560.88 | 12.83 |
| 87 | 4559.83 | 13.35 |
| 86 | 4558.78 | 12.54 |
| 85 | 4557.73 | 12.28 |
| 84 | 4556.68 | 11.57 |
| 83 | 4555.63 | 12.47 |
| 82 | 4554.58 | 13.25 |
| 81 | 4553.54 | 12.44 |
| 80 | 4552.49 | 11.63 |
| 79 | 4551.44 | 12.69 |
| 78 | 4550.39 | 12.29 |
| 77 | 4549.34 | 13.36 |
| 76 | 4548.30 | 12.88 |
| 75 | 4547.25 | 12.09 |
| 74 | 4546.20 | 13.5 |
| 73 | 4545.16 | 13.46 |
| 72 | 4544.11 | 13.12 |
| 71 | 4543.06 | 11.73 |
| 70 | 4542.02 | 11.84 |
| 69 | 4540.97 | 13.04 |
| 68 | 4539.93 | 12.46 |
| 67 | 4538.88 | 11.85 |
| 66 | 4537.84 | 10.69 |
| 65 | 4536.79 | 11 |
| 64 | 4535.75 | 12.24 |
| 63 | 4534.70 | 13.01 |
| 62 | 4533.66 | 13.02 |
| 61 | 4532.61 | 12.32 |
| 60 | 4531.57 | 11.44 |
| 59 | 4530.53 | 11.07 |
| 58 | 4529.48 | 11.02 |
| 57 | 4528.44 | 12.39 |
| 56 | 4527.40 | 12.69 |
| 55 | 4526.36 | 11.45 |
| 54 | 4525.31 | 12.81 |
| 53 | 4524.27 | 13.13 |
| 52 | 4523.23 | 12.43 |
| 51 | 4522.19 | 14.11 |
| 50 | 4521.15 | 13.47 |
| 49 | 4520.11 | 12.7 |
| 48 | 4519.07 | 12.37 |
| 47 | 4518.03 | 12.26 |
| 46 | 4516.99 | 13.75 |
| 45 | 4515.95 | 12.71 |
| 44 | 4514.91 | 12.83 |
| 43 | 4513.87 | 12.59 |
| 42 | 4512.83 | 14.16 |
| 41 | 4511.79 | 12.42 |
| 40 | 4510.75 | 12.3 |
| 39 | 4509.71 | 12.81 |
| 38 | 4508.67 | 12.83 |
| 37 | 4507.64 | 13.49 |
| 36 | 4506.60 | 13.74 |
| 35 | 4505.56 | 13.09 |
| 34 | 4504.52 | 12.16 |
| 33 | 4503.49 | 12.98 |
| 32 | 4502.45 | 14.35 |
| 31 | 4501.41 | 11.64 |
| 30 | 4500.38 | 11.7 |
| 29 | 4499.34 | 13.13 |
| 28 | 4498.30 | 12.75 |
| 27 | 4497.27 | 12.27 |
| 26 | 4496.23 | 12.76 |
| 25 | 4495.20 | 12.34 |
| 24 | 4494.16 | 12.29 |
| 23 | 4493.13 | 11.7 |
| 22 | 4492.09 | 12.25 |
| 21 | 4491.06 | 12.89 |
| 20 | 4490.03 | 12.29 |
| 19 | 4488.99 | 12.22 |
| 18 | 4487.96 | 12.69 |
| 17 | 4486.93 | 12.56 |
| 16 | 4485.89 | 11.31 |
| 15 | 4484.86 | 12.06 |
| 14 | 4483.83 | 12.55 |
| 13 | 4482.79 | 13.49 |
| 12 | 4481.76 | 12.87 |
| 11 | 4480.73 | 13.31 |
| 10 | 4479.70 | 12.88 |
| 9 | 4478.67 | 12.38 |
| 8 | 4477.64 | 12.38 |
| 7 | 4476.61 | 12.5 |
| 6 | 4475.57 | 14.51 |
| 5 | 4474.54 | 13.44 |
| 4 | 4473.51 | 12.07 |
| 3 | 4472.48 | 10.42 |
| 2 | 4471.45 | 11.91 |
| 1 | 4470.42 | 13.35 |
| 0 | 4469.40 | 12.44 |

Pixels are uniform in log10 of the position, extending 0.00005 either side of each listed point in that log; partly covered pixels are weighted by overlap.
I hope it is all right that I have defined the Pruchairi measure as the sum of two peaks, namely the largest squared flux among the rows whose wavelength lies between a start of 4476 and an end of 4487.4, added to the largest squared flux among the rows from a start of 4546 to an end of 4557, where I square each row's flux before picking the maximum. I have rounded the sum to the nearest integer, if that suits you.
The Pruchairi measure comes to 364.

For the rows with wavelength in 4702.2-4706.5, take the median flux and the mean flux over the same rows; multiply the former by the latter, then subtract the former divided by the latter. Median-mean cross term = 154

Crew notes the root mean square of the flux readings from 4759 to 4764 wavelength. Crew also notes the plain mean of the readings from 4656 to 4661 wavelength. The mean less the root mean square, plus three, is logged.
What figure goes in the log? 2.6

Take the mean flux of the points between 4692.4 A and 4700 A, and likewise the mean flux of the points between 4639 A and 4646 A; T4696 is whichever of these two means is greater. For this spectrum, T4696 12.71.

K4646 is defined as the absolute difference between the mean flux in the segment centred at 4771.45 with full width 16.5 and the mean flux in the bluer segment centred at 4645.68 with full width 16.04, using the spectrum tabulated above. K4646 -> 0.06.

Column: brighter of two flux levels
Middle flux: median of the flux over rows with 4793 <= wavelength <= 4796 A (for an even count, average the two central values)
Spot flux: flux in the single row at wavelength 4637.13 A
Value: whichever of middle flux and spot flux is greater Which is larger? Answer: 13.2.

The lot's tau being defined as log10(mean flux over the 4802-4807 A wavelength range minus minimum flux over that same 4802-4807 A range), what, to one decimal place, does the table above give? -0.3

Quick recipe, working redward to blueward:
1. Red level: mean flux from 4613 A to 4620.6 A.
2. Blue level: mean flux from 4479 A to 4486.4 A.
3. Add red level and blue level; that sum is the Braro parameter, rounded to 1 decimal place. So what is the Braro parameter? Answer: 25.6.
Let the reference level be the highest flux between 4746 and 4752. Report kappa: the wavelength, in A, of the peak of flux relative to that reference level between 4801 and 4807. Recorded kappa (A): 4806.72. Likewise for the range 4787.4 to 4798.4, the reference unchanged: 4791.25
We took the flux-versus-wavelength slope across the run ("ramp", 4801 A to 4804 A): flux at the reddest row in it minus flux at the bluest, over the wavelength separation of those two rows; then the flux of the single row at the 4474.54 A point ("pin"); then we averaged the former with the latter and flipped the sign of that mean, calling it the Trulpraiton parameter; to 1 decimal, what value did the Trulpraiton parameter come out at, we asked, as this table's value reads -6.4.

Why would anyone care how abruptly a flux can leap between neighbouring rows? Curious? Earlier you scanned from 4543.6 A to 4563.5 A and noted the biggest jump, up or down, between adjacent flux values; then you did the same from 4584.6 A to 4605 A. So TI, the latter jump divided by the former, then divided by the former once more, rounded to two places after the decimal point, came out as 0.81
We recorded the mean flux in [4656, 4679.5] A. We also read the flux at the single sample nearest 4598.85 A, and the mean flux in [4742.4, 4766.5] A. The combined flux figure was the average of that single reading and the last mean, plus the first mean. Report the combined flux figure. 25.5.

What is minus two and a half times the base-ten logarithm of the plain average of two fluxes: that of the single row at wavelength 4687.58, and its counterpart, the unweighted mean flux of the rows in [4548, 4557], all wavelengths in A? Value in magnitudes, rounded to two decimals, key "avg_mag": -2.74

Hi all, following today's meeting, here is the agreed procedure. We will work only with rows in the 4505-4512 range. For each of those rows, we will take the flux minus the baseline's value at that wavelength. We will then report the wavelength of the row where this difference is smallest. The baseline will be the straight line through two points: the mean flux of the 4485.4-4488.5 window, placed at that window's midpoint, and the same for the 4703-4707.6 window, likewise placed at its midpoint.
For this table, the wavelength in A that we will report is 4510.75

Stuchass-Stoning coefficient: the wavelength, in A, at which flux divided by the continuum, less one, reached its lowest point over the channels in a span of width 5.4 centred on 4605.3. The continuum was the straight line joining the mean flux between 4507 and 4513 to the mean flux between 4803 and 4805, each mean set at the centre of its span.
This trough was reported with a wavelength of 4606.26 A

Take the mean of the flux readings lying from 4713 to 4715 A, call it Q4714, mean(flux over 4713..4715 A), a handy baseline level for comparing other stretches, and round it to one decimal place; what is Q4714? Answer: 13.2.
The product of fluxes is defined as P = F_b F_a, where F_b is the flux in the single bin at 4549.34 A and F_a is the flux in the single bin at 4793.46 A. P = 167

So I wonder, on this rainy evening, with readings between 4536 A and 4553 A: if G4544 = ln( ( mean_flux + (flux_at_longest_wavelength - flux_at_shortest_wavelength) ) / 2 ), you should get 1.87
